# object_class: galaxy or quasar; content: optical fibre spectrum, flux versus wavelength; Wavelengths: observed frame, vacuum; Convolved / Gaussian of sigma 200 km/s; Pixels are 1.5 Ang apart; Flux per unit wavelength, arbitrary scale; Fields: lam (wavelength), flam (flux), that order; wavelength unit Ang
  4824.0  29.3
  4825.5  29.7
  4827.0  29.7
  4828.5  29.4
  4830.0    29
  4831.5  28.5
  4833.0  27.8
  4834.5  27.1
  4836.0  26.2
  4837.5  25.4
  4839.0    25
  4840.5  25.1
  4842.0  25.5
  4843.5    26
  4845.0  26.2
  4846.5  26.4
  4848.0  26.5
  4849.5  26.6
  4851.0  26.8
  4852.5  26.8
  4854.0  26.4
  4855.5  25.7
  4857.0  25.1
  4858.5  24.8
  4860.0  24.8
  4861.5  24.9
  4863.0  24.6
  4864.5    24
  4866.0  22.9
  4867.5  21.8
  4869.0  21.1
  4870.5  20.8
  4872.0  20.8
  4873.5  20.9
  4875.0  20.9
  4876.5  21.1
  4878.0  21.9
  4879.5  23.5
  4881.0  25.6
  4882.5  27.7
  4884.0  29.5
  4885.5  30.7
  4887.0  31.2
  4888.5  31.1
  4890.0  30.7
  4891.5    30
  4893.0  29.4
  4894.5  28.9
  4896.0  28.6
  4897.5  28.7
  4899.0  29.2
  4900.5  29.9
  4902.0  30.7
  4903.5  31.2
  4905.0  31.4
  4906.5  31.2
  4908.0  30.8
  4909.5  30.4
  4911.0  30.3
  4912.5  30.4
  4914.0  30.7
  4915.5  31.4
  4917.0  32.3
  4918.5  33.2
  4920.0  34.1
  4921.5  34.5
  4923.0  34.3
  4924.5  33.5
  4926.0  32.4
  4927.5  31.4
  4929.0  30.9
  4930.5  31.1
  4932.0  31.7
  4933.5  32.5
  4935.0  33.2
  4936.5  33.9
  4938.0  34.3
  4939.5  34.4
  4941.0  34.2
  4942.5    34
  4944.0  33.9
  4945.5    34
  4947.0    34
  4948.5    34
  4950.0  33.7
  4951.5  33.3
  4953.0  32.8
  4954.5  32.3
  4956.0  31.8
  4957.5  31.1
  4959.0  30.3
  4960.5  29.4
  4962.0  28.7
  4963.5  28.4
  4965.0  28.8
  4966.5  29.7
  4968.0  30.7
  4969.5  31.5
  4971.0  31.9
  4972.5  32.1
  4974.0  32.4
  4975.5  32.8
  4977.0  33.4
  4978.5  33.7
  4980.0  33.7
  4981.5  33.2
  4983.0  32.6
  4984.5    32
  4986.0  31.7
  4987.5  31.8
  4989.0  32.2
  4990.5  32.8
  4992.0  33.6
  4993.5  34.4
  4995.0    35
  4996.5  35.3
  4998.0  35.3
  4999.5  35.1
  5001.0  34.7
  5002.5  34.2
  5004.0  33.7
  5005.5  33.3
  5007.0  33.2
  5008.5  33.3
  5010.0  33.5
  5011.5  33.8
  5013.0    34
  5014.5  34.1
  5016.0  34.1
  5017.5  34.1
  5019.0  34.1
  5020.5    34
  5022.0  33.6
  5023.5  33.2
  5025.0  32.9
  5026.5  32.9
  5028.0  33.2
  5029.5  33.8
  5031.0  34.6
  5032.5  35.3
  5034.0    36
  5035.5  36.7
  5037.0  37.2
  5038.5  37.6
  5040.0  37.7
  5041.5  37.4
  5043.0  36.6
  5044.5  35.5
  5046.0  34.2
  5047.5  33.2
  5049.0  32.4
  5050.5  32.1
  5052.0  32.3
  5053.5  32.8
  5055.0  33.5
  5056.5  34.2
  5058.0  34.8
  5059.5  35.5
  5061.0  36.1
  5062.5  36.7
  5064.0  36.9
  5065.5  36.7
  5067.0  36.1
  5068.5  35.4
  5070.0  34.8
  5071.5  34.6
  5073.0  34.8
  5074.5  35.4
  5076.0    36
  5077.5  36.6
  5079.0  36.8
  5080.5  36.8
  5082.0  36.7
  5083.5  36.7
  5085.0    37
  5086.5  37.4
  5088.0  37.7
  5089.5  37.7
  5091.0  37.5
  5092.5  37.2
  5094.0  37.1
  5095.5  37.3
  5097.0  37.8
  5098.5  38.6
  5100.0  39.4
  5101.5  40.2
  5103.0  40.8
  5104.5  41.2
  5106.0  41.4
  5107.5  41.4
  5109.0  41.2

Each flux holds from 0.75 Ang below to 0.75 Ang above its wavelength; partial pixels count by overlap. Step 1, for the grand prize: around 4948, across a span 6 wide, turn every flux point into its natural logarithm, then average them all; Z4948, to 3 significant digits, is 3.52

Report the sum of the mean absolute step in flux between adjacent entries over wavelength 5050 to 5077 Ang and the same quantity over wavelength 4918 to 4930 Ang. 1.20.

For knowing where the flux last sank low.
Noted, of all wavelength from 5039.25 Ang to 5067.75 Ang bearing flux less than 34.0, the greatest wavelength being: 5055.0 Ang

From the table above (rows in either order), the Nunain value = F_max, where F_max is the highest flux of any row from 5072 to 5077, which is 36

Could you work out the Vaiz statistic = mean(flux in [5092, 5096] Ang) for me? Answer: 37.2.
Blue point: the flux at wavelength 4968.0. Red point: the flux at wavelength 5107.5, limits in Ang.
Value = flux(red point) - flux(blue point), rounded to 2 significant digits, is 11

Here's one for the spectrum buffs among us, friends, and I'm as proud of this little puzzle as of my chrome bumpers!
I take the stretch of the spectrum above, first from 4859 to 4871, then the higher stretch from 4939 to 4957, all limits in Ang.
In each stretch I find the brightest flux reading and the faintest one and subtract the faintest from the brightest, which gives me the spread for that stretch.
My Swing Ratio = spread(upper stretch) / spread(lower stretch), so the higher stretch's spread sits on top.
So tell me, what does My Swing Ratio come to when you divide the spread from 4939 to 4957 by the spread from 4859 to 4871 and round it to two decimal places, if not 0.63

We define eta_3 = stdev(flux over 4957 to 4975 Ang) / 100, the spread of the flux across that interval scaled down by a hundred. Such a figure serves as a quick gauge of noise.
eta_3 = 0.014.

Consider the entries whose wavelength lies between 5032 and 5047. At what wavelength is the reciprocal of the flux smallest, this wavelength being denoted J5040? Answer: 5040.0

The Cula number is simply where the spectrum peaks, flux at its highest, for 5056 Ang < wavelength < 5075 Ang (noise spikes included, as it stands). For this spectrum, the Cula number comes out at 5064.0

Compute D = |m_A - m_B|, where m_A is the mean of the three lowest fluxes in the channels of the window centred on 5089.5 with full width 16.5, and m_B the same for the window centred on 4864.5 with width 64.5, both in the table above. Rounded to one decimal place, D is 16.0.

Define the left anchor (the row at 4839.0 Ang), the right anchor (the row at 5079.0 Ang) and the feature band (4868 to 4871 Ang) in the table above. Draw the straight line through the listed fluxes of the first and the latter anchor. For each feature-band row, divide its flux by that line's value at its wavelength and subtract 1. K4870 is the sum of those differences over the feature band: -0.4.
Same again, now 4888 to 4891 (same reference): 0.2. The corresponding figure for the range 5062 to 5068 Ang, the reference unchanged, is 0.1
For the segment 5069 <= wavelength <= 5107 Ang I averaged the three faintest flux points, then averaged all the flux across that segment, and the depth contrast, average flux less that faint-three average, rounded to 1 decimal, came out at 2.8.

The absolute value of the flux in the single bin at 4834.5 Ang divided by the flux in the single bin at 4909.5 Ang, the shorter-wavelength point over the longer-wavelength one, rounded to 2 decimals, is 0.89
